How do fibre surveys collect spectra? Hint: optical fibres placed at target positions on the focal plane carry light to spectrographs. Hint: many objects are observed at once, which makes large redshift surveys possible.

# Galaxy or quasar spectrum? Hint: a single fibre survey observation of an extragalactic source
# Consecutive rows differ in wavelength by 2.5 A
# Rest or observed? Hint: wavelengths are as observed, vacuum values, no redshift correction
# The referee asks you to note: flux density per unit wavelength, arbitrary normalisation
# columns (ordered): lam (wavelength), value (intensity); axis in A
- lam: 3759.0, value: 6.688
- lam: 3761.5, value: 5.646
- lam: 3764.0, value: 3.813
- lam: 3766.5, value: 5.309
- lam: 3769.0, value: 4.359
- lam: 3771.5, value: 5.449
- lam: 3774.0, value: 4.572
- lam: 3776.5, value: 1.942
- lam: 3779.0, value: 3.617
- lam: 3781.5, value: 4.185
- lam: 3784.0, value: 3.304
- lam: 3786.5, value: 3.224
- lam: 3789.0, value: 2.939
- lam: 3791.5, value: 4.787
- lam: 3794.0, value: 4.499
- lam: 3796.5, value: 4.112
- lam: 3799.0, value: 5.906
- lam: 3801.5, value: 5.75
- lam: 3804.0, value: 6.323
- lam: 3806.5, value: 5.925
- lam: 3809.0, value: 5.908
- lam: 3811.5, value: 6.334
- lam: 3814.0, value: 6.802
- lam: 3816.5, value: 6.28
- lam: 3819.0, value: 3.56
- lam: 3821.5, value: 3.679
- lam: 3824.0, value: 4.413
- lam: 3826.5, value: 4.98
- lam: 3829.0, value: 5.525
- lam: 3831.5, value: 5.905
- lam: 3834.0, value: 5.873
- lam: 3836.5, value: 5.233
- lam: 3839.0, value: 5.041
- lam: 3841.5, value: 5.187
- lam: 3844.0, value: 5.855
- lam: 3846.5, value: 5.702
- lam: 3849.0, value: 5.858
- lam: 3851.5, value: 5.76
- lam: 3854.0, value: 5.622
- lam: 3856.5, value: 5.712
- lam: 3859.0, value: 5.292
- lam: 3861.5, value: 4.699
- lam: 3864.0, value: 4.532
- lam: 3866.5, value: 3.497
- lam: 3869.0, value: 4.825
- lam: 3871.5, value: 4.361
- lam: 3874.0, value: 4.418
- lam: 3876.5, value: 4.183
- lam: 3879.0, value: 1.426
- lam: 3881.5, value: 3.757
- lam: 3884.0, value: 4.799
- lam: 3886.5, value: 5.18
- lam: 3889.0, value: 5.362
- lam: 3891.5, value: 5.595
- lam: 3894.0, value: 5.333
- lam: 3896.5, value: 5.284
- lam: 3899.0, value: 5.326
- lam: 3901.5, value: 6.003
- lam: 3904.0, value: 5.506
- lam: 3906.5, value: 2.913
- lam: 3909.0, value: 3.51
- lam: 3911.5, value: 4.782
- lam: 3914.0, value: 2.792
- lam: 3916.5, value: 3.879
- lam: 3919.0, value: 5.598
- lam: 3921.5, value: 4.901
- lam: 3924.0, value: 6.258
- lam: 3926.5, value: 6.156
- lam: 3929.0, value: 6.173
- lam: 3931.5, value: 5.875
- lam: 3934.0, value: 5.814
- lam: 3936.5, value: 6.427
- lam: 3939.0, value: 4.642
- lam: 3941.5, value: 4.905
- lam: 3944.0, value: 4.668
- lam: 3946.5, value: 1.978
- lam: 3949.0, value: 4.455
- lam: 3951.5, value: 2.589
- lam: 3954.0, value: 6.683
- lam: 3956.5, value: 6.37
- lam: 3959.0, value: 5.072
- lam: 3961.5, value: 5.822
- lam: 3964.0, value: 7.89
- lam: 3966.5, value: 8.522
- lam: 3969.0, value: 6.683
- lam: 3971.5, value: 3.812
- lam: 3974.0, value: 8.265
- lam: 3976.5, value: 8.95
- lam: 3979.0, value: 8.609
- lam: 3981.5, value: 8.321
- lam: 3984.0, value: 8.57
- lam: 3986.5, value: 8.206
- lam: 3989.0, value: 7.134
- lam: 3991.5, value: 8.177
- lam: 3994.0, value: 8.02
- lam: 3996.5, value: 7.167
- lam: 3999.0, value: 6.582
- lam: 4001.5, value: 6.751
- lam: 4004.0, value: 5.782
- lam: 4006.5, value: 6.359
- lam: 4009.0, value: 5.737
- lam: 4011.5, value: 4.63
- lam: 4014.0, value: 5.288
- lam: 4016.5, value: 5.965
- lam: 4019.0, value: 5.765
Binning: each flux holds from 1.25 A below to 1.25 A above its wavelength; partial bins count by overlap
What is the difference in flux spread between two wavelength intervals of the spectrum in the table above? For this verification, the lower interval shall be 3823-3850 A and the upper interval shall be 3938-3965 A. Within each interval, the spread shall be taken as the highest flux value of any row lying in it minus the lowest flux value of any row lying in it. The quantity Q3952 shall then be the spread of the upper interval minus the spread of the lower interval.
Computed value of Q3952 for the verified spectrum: 4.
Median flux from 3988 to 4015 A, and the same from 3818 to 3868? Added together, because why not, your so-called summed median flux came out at 11.8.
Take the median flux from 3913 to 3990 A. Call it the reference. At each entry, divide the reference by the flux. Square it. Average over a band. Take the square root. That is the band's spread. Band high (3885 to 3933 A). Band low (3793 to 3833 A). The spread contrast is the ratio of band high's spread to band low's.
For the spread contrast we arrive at 1.09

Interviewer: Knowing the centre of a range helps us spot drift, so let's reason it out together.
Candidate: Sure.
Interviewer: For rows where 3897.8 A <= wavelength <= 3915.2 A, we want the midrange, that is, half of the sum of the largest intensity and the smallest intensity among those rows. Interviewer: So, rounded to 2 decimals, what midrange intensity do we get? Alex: 4.40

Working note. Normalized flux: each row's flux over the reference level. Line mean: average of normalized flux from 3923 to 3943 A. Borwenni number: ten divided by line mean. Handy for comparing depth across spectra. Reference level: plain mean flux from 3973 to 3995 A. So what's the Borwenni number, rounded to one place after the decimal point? 14.3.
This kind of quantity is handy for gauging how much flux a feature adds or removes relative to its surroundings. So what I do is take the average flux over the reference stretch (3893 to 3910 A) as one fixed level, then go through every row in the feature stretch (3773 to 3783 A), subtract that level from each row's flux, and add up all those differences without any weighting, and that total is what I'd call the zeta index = -5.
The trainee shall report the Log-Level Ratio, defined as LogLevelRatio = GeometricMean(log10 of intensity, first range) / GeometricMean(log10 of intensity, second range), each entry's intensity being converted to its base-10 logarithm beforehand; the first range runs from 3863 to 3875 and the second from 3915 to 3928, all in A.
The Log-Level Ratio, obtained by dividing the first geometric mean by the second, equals 0.88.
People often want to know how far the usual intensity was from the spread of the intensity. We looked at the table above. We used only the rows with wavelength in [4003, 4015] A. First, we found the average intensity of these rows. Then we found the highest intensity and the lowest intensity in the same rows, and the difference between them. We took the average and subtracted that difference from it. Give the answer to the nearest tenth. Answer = 3.8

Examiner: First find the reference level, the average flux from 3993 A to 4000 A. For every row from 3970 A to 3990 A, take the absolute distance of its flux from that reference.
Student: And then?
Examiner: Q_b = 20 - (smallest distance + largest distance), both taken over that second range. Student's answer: 16.4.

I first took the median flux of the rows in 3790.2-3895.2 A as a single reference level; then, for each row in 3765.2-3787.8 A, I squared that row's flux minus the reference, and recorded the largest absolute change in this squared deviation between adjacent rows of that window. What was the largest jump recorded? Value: 11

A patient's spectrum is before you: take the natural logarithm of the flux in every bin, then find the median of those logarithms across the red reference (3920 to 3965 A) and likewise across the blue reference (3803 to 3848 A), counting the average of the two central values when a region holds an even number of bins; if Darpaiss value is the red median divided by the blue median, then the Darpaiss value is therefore 1.00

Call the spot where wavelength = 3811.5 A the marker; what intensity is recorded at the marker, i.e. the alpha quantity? 6.334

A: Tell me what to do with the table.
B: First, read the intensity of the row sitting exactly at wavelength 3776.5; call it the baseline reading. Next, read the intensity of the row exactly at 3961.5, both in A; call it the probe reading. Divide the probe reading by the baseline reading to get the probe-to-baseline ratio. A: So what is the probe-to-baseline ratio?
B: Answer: 3.0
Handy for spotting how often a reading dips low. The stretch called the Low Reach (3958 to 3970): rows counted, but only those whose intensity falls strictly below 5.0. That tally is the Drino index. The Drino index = 0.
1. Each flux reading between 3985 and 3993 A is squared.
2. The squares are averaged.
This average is 62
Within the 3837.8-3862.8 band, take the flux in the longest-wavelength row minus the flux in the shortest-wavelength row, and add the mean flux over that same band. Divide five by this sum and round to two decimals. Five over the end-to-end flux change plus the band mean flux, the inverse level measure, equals 0.97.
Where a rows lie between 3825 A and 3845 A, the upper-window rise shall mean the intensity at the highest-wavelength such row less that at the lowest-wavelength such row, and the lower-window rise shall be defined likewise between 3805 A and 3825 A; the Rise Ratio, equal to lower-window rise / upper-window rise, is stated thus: -2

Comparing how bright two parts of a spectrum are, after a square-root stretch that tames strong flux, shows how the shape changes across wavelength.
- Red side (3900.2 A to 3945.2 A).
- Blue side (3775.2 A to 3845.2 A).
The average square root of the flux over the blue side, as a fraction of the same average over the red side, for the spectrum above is 0.98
